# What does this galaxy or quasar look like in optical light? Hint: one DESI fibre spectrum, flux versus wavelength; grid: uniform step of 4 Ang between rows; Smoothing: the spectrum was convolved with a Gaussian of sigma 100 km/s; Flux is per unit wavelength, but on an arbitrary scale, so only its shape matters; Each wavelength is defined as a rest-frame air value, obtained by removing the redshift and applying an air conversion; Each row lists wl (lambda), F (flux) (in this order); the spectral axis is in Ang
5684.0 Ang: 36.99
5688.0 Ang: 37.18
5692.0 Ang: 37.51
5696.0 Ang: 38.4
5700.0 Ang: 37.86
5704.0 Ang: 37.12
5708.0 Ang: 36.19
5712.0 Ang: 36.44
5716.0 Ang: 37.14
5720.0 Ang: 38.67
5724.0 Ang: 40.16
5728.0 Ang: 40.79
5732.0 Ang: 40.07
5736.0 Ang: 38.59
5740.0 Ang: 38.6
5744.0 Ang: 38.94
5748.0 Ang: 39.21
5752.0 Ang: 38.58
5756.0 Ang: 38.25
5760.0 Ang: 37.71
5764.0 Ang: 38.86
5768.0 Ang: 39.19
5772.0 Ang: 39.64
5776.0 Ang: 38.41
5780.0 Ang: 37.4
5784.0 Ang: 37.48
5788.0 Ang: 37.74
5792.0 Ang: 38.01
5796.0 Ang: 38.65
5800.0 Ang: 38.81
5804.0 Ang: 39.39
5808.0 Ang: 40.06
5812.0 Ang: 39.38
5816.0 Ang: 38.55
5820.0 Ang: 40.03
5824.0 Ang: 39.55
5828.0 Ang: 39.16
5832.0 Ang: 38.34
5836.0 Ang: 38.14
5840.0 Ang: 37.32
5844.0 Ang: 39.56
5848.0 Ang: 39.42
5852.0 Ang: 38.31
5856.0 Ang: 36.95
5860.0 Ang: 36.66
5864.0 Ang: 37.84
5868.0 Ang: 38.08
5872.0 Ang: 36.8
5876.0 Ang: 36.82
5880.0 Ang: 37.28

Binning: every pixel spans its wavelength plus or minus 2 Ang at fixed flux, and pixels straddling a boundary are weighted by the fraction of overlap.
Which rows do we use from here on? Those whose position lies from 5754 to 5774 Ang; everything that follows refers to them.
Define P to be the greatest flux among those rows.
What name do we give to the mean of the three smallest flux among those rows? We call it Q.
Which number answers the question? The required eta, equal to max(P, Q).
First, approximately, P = 39.64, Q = 38.3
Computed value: 39.6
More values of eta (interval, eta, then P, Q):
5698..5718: 37.9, 37.86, 36.6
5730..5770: 40.1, 40.07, 38.2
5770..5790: 39.6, 39.64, 37.5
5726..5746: 40.8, 40.79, 38.7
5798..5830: 40.1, 40.06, 38.8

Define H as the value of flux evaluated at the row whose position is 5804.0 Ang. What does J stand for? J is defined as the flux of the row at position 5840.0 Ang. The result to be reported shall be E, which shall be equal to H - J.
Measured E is 2.1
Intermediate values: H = 39.39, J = 37.32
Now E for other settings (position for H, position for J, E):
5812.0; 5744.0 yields 0.4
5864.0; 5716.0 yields 0.7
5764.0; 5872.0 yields 2.1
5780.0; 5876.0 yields 0.6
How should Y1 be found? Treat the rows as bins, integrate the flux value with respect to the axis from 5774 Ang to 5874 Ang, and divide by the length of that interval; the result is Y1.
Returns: 38.4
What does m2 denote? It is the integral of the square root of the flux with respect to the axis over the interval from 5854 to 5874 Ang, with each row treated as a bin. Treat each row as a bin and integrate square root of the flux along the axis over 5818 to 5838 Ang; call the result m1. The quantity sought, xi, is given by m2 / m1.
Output 0.98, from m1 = 125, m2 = 122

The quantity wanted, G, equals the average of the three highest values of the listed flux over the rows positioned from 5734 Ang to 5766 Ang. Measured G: 39.0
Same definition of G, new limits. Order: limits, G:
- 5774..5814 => 39.6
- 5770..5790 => 38.6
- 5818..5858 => 39.7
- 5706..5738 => 40.3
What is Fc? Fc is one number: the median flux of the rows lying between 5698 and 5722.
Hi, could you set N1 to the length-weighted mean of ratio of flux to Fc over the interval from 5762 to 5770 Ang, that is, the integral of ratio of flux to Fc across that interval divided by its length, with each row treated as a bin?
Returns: 1.051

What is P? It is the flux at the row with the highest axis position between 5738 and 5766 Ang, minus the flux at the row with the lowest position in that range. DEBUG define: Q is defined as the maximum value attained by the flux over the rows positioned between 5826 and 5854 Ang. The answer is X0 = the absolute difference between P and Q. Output 39.3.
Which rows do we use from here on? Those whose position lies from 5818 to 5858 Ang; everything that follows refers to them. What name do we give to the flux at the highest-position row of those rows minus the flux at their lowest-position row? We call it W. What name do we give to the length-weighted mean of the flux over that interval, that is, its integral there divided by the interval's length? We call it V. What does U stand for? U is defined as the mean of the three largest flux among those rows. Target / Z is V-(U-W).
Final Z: -4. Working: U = 39.71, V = 38.7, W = -3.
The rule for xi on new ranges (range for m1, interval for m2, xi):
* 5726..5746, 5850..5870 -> 0.98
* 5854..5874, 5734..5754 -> 1.02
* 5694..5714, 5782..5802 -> 1.01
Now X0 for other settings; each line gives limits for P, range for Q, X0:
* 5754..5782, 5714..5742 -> 41.6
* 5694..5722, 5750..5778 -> 39.4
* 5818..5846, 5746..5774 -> 40.1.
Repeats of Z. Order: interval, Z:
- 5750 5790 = -2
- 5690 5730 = 1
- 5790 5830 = 0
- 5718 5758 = -2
